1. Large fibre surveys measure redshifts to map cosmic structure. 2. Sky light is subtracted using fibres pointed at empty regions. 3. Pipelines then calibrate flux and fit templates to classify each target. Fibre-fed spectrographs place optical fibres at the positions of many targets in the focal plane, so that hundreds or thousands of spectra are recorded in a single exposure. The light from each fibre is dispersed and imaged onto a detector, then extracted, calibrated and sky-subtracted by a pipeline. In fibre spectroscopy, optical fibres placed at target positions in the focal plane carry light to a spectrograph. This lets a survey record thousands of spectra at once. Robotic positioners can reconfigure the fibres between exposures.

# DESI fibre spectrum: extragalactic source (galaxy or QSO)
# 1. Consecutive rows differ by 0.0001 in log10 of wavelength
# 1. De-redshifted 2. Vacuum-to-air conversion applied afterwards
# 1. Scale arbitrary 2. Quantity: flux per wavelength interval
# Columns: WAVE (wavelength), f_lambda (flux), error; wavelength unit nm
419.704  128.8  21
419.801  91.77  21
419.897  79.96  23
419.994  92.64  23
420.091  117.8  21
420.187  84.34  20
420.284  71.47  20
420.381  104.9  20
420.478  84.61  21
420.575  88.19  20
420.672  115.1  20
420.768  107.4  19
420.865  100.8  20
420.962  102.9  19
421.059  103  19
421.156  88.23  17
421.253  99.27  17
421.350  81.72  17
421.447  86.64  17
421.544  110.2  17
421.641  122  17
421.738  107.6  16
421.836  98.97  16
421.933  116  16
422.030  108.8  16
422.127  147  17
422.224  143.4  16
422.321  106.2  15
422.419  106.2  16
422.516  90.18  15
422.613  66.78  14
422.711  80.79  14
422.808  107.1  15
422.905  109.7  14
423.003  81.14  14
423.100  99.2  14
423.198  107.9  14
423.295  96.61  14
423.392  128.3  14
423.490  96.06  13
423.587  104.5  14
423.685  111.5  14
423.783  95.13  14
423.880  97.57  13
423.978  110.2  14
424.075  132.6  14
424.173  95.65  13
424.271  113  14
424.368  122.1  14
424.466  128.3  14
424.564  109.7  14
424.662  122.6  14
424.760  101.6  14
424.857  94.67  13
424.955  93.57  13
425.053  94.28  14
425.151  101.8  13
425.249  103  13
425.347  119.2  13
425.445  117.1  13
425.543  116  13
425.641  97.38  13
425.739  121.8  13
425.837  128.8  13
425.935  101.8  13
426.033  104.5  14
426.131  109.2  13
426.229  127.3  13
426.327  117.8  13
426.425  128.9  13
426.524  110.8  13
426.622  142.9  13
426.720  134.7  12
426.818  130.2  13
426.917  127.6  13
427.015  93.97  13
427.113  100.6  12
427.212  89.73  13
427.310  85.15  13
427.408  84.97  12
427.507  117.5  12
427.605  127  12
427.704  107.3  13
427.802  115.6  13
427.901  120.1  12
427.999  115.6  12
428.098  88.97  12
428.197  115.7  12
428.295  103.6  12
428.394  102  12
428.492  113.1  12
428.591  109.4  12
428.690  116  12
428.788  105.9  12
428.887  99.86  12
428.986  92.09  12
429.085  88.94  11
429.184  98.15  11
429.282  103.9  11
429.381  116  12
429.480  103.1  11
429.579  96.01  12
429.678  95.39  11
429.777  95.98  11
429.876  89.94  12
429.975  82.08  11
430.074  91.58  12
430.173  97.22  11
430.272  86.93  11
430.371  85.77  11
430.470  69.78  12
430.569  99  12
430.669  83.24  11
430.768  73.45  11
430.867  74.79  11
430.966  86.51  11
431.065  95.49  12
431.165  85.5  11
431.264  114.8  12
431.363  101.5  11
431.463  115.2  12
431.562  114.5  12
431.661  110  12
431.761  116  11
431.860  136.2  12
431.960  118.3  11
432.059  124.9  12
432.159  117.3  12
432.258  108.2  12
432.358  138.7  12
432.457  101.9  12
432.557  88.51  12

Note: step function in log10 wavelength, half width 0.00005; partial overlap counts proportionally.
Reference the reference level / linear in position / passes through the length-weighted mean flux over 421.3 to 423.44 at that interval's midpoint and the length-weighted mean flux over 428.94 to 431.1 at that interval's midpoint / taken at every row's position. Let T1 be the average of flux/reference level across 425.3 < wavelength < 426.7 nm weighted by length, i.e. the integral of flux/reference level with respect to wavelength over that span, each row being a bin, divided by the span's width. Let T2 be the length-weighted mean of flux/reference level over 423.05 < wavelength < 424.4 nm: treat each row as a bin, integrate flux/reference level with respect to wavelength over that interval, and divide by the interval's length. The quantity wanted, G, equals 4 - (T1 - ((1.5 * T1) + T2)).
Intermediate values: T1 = 1.20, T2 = 1.05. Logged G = 5.65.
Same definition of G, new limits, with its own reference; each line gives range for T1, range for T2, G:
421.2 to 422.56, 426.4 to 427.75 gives 5.68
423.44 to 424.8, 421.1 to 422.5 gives 5.57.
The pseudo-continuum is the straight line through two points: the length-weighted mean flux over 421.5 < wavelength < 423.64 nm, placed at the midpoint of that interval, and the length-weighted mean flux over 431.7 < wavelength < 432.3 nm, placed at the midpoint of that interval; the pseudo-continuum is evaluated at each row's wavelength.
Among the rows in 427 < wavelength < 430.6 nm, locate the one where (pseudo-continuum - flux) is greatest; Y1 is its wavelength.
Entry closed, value 430.470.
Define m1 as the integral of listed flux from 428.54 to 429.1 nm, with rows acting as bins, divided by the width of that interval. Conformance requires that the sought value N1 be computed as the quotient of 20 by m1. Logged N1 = 0.195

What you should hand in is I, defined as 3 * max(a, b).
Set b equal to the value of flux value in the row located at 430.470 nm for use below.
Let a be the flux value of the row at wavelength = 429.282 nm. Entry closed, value 312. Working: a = 103.9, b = 69.78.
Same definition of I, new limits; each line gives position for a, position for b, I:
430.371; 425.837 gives 386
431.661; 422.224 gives 430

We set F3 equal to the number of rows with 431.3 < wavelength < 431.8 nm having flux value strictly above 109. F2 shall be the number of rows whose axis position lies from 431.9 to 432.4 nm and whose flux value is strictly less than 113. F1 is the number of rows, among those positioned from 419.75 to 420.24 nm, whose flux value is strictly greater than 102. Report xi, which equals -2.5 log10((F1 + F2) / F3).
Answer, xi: 0.8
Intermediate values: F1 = 1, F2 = 1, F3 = 4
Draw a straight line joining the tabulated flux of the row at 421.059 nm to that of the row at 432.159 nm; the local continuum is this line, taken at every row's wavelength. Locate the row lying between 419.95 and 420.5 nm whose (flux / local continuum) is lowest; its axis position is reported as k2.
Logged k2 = 420.284 nm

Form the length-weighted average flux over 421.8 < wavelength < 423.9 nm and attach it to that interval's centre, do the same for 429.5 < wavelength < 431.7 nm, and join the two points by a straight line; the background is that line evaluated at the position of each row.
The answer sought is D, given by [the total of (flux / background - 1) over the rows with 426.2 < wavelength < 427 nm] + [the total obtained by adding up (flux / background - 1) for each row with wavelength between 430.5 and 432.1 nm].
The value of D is 4.3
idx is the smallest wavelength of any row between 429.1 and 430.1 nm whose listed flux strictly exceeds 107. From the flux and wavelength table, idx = 429.381 nm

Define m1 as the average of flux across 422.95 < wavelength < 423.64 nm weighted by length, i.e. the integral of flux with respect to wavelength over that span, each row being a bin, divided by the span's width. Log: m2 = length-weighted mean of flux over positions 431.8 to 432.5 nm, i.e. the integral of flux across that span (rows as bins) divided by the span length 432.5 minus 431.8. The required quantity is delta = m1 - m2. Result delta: -19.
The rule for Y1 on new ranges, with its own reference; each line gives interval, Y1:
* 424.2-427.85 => 427.408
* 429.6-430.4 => 429.975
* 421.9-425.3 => 422.613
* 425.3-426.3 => 425.641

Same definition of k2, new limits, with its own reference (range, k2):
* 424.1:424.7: 424.173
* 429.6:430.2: 429.975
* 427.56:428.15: 428.098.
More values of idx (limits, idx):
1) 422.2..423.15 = 422.224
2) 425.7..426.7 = 425.739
